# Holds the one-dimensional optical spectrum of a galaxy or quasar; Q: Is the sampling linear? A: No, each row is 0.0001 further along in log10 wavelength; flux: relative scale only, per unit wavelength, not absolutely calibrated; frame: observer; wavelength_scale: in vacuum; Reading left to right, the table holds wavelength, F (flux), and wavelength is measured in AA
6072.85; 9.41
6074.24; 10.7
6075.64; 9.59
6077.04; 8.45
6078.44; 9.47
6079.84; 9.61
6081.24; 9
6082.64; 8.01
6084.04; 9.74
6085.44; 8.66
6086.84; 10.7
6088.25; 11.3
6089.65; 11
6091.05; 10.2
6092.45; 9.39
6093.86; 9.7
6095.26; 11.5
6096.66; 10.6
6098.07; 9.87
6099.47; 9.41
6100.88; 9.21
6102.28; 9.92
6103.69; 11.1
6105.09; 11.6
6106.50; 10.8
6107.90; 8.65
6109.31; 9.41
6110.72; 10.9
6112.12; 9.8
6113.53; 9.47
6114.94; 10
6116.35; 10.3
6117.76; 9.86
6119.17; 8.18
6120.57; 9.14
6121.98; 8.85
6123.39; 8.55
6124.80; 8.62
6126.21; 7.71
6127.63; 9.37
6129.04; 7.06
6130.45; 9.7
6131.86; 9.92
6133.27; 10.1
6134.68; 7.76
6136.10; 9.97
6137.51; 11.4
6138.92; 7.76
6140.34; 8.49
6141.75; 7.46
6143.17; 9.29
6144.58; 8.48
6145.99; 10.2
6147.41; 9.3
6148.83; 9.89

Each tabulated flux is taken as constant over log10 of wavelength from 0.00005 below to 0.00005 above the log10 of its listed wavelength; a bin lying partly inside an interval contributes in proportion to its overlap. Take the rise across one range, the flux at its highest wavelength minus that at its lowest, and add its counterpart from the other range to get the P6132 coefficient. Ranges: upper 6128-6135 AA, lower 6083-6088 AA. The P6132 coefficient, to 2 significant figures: 1.7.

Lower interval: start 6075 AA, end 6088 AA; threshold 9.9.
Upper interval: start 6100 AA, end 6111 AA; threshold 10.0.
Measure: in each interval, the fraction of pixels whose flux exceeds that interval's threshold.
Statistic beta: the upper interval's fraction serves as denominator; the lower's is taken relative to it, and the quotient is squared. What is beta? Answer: 0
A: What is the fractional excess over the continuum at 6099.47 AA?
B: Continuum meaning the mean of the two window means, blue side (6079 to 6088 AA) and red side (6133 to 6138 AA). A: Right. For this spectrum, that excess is -0.01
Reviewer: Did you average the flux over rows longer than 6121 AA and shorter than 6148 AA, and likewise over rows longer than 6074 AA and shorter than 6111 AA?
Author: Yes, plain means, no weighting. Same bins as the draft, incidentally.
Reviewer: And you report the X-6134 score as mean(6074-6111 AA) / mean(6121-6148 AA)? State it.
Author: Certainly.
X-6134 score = 1.11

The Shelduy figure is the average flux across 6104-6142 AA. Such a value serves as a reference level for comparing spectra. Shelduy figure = 9.3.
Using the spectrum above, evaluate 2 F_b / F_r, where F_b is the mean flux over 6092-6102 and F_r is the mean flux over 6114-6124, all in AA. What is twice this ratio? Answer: 2.15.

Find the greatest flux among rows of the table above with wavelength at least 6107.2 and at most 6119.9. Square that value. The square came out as 119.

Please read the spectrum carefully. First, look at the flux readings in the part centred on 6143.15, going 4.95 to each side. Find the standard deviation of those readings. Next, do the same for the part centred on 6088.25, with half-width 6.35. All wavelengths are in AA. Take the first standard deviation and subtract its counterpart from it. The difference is -0.1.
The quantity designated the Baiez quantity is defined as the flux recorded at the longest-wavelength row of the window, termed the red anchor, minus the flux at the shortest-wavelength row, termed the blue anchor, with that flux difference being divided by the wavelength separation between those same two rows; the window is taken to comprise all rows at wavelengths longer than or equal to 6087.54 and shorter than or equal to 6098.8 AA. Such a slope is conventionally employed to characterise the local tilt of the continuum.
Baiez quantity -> -0.1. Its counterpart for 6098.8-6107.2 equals 0.2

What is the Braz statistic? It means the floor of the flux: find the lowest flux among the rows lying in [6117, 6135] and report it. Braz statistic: 7.06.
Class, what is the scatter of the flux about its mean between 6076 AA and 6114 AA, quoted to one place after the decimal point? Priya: 1.0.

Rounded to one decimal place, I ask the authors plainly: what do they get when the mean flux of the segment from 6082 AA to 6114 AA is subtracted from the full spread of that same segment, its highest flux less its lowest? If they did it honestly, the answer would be -6.5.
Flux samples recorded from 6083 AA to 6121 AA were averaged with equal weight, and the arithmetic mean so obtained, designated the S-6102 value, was 10.0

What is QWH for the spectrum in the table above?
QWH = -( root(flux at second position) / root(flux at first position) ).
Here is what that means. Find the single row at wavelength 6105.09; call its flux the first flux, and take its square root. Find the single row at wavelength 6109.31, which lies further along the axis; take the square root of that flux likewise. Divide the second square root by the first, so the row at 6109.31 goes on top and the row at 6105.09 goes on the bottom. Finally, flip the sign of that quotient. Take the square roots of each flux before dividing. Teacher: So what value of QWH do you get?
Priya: -0.90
